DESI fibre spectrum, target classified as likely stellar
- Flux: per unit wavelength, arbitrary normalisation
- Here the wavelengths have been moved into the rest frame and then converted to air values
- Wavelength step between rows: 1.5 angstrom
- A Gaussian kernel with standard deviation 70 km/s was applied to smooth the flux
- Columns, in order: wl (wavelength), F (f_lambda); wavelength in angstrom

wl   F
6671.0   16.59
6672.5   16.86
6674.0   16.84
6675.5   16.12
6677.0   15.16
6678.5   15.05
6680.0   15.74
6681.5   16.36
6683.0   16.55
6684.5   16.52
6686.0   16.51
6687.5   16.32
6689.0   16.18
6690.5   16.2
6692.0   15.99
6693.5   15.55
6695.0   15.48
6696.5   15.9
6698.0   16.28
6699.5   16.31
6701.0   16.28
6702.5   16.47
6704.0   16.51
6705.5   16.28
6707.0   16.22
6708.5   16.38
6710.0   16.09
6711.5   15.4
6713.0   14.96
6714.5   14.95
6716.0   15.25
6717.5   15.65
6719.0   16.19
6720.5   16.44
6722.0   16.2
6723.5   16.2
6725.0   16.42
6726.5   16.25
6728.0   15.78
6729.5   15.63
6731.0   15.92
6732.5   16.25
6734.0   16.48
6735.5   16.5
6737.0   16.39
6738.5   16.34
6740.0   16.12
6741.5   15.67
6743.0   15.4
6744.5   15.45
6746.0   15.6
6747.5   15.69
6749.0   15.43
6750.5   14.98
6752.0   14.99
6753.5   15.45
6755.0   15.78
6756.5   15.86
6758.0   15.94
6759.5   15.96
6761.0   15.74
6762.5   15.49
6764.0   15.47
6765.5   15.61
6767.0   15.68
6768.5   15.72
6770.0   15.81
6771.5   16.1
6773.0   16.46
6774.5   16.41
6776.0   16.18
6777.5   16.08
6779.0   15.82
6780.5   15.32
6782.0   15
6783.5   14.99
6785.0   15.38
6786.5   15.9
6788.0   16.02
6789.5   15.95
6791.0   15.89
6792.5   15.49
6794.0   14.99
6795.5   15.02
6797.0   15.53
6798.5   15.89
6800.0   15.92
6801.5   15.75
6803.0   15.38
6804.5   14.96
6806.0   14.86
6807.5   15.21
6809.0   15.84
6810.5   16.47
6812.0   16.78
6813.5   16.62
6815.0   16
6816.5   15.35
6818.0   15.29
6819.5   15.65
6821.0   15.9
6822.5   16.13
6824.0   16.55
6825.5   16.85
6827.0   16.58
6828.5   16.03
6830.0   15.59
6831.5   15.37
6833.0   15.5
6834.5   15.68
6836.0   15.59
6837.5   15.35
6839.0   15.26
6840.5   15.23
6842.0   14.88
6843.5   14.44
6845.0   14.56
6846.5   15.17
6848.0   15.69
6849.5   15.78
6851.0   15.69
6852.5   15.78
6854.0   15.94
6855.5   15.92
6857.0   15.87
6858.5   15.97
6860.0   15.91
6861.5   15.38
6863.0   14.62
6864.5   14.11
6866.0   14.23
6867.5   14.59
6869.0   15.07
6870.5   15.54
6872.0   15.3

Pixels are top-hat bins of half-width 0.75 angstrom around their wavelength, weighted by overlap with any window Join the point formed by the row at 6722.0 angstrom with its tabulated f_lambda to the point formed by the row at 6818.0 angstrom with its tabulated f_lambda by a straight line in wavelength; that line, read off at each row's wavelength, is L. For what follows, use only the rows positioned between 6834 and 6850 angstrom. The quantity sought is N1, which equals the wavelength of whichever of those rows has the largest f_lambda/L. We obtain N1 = 6849.5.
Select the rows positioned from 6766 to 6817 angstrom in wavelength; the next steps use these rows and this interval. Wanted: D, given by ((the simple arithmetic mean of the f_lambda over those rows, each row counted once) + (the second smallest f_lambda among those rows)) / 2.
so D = 15.3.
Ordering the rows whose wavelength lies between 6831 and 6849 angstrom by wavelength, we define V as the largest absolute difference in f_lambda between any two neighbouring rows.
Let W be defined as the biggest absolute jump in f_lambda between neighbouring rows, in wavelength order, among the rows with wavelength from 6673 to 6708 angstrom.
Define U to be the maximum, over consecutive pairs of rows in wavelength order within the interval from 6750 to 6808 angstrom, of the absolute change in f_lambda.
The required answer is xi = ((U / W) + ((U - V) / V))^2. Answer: 0.2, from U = 0.52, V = 0.61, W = 0.96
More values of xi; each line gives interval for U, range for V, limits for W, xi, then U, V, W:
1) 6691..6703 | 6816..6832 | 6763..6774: 1.0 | 0.44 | 0.55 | 0.36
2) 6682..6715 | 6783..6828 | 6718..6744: 2.3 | 0.69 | 0.65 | 0.47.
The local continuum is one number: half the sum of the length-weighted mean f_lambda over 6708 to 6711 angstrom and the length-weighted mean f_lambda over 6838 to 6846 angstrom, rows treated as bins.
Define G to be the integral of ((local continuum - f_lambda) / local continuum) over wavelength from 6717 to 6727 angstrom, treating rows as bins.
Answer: -0.44 angstrom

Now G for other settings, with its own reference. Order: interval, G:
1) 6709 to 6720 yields -0.01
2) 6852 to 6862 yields -0.20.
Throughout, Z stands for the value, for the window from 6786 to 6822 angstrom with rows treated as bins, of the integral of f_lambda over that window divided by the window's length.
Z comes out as 15.7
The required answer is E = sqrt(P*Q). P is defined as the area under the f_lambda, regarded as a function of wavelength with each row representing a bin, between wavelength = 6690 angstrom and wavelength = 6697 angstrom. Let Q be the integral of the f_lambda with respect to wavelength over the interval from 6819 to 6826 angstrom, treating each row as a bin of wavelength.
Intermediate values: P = 111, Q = 113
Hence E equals 112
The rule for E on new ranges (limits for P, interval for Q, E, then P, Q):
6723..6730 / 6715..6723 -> 120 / 112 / 127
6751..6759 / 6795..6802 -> 117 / 125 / 109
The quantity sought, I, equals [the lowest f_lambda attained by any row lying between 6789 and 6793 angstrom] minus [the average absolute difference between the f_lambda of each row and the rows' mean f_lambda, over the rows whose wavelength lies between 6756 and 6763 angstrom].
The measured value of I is 15.34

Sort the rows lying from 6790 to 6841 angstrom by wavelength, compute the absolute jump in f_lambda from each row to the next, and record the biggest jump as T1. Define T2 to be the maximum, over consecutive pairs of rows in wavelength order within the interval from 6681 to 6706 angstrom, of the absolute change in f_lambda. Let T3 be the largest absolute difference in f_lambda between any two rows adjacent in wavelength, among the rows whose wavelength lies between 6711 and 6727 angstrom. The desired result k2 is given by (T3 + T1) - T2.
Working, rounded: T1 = 0.65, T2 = 0.44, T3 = 0.54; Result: 0.75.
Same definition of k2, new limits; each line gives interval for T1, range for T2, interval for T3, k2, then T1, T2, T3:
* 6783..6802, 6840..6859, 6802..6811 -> 0.54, 0.52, 0.61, 0.63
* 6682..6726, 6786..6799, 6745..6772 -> 0.64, 0.69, 0.51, 0.46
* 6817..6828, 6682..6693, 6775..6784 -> 0.71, 0.42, 0.21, 0.50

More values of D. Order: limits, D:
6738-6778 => 15.4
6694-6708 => 16.0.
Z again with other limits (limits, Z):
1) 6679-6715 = 16.1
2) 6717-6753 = 15.9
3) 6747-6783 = 15.7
